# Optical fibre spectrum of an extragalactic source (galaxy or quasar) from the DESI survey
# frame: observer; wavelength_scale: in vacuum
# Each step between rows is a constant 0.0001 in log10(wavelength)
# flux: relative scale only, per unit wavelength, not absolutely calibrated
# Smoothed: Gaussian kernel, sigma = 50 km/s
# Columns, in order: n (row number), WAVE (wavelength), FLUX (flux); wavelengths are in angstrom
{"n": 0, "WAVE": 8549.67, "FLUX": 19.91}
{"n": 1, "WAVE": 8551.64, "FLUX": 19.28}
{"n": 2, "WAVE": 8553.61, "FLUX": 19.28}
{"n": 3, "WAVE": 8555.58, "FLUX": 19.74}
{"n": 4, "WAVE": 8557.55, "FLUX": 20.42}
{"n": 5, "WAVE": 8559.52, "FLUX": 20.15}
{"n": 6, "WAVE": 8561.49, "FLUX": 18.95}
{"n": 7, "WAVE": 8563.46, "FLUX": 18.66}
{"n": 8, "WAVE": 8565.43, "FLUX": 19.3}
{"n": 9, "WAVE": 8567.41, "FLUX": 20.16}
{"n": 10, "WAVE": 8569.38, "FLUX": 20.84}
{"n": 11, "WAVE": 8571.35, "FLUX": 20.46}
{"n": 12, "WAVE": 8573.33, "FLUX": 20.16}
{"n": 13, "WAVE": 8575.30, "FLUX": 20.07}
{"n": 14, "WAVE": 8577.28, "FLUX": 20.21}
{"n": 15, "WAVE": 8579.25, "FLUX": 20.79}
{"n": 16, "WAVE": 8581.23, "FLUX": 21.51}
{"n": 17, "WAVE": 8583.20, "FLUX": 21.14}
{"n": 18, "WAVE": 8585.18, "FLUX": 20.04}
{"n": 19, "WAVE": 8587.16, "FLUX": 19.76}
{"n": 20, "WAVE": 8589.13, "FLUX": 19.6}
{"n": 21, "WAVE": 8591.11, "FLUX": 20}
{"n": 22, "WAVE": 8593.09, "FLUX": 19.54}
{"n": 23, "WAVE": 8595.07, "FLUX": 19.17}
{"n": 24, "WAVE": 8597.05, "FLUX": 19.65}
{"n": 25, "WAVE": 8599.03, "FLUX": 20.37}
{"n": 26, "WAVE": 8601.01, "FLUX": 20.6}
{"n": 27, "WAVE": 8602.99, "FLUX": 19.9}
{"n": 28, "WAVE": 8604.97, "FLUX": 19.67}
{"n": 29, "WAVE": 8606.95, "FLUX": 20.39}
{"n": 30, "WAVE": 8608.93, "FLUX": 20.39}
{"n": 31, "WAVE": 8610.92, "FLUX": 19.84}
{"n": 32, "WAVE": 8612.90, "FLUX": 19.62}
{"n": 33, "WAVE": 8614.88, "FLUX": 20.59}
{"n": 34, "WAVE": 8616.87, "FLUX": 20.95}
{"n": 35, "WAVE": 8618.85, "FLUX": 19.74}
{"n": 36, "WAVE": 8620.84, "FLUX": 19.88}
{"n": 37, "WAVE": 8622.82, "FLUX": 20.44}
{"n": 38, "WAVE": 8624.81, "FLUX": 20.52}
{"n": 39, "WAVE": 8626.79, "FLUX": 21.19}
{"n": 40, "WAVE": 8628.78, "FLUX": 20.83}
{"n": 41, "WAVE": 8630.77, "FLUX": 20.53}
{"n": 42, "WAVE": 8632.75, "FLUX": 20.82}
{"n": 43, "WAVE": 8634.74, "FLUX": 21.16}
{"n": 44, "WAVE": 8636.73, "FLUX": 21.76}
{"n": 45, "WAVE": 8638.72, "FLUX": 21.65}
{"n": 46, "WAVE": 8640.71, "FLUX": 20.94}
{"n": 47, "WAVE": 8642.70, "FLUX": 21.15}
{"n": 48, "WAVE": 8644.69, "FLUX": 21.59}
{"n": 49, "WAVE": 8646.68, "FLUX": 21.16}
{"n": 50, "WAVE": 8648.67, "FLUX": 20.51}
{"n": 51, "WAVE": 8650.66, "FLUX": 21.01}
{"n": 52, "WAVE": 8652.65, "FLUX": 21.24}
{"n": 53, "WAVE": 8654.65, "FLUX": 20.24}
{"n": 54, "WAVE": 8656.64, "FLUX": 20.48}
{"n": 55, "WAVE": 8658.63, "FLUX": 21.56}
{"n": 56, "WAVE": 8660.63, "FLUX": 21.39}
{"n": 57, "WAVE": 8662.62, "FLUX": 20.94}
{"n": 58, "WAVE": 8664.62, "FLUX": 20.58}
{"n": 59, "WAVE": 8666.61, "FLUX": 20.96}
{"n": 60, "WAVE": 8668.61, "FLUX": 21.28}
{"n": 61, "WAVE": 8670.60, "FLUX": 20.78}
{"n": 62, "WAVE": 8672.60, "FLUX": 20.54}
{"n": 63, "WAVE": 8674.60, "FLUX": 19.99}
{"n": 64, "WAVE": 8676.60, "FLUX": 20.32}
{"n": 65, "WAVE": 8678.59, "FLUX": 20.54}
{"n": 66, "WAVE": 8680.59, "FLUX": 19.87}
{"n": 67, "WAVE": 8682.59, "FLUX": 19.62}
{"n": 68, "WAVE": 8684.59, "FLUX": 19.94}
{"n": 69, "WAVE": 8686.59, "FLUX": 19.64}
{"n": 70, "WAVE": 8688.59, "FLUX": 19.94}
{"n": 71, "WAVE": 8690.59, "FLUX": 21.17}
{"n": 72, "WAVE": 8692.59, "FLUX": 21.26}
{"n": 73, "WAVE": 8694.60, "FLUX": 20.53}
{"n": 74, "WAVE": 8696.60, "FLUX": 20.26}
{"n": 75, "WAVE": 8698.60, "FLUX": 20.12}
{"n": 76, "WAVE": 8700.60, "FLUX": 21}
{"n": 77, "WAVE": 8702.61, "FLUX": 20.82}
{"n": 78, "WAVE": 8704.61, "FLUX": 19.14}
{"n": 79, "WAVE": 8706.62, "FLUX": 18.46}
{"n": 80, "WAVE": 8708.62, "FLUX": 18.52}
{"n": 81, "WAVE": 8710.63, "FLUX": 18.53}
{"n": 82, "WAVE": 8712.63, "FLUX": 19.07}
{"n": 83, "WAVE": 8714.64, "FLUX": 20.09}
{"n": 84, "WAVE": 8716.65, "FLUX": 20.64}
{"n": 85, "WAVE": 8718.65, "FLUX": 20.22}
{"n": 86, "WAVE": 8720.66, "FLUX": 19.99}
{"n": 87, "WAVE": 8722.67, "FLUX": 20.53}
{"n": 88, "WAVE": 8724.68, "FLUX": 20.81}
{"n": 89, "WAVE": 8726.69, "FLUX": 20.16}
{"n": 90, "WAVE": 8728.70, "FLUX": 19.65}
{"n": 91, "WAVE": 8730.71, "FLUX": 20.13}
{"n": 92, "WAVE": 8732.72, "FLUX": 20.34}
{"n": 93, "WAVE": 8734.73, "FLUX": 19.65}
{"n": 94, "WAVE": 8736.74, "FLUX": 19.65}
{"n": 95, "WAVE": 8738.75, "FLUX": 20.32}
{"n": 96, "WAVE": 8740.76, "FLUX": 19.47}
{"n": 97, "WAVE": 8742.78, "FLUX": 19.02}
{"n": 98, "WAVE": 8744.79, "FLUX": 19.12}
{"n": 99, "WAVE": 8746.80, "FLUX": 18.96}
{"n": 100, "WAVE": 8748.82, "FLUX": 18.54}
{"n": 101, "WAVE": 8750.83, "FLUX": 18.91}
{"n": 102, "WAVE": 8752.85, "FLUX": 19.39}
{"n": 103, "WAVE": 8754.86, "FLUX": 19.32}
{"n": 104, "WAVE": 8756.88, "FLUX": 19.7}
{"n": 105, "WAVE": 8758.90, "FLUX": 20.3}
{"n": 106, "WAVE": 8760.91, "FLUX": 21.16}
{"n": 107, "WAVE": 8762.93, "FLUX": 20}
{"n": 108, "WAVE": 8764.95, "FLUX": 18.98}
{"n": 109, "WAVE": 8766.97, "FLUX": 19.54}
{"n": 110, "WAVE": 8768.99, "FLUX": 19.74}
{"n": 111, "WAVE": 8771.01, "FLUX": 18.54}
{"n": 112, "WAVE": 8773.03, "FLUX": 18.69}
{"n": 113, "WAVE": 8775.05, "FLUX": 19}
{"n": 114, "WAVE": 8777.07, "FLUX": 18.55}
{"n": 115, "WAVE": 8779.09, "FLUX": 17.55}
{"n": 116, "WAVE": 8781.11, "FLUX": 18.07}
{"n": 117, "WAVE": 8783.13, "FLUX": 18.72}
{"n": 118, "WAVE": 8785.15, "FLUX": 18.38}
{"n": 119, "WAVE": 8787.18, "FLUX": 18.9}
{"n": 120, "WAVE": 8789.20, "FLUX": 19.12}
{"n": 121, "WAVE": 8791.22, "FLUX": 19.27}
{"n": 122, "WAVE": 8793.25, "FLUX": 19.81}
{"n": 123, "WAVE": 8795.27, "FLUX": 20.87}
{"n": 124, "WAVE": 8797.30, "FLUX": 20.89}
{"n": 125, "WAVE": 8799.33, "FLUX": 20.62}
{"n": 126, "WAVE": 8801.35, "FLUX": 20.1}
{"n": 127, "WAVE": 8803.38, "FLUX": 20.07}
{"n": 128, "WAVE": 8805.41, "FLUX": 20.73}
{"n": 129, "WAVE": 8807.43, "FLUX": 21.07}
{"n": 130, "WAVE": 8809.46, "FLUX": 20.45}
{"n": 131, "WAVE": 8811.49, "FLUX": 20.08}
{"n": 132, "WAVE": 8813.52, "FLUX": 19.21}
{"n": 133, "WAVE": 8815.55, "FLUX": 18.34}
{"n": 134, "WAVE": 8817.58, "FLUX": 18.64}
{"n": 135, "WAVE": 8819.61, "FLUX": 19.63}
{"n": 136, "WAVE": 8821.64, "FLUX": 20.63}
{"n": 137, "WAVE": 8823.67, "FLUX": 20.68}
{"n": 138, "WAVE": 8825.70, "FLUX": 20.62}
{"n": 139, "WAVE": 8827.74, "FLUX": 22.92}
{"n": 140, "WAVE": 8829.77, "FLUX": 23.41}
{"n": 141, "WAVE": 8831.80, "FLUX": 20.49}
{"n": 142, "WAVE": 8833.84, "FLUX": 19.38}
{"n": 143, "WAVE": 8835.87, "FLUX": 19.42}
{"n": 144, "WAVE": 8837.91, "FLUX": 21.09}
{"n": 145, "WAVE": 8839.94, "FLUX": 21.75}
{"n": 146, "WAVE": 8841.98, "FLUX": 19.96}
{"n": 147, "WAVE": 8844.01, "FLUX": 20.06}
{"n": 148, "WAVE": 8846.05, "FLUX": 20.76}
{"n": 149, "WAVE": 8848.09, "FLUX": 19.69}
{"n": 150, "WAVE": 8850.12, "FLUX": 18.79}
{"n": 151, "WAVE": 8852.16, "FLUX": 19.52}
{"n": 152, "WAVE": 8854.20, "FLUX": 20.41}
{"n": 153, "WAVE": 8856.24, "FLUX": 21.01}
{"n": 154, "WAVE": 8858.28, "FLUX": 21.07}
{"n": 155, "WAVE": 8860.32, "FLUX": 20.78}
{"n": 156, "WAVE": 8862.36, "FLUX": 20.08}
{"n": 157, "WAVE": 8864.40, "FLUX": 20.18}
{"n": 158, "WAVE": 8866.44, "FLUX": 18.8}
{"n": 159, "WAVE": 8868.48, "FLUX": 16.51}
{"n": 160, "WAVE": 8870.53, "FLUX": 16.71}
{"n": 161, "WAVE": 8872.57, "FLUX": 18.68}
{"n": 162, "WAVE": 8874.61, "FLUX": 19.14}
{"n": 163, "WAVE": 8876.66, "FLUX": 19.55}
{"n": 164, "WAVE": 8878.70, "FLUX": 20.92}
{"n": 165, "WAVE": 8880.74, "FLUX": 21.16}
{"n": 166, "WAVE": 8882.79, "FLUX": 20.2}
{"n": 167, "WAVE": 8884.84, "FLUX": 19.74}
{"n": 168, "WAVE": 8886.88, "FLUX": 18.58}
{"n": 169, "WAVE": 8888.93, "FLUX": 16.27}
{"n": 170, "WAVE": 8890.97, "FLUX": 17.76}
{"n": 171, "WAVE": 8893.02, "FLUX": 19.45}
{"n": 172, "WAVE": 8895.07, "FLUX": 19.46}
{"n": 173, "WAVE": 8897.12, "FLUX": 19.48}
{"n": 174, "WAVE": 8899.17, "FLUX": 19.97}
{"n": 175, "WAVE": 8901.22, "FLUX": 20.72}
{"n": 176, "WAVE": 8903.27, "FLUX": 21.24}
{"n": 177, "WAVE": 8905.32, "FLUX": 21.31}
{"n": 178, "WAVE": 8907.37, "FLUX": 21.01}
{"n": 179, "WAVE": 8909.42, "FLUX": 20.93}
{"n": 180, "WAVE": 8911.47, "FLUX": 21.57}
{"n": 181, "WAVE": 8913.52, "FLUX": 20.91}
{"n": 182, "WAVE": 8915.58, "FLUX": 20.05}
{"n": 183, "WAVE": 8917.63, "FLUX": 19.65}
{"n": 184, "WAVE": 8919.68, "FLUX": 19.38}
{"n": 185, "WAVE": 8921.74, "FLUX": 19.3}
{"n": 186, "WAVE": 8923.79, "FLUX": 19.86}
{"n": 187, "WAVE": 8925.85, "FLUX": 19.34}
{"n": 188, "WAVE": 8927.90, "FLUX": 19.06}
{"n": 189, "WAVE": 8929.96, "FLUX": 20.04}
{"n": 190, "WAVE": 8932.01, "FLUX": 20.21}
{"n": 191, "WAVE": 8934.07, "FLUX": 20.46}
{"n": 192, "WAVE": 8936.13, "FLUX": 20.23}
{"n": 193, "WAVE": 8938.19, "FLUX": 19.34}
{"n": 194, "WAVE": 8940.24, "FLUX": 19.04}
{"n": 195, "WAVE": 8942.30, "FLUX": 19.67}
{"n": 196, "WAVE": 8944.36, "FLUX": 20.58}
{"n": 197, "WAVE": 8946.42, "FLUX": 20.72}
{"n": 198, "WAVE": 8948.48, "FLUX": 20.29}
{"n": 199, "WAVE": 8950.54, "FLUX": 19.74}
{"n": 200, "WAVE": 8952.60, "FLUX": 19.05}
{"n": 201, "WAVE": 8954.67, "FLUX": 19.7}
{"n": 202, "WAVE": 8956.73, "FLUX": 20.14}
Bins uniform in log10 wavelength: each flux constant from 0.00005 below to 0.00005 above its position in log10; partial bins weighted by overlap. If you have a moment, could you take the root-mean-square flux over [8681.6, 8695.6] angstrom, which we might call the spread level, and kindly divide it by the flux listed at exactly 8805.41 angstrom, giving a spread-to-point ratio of 0.98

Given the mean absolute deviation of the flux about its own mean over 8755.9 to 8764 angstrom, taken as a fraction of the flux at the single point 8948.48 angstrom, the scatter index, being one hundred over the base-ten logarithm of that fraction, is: -60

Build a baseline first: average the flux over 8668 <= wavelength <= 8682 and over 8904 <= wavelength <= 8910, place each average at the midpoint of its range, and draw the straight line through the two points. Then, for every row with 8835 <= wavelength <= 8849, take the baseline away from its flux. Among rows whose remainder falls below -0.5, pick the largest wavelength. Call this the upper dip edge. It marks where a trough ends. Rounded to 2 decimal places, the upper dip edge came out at 8848.09 angstrom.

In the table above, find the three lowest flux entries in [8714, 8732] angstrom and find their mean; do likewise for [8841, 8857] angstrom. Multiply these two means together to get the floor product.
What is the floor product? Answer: 385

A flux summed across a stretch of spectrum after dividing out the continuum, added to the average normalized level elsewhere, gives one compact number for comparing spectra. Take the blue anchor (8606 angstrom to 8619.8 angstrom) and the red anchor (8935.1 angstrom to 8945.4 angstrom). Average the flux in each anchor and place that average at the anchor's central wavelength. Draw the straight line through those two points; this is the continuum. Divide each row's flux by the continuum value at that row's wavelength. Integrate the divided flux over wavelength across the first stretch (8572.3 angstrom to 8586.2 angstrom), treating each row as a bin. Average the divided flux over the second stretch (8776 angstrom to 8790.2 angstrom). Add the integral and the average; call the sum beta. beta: 15.0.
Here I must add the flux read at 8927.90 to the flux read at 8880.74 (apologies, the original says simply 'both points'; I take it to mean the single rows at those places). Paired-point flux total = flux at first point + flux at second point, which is 40.2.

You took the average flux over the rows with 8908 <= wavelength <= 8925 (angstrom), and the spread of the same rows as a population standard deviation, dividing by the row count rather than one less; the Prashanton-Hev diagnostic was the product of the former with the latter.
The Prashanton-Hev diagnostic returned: 16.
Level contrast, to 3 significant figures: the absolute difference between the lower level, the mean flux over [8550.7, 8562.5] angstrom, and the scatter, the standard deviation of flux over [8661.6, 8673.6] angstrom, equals 19.4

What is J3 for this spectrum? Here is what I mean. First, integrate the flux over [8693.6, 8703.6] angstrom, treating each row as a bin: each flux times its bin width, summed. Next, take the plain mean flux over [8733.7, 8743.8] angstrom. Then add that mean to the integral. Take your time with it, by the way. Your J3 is 225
